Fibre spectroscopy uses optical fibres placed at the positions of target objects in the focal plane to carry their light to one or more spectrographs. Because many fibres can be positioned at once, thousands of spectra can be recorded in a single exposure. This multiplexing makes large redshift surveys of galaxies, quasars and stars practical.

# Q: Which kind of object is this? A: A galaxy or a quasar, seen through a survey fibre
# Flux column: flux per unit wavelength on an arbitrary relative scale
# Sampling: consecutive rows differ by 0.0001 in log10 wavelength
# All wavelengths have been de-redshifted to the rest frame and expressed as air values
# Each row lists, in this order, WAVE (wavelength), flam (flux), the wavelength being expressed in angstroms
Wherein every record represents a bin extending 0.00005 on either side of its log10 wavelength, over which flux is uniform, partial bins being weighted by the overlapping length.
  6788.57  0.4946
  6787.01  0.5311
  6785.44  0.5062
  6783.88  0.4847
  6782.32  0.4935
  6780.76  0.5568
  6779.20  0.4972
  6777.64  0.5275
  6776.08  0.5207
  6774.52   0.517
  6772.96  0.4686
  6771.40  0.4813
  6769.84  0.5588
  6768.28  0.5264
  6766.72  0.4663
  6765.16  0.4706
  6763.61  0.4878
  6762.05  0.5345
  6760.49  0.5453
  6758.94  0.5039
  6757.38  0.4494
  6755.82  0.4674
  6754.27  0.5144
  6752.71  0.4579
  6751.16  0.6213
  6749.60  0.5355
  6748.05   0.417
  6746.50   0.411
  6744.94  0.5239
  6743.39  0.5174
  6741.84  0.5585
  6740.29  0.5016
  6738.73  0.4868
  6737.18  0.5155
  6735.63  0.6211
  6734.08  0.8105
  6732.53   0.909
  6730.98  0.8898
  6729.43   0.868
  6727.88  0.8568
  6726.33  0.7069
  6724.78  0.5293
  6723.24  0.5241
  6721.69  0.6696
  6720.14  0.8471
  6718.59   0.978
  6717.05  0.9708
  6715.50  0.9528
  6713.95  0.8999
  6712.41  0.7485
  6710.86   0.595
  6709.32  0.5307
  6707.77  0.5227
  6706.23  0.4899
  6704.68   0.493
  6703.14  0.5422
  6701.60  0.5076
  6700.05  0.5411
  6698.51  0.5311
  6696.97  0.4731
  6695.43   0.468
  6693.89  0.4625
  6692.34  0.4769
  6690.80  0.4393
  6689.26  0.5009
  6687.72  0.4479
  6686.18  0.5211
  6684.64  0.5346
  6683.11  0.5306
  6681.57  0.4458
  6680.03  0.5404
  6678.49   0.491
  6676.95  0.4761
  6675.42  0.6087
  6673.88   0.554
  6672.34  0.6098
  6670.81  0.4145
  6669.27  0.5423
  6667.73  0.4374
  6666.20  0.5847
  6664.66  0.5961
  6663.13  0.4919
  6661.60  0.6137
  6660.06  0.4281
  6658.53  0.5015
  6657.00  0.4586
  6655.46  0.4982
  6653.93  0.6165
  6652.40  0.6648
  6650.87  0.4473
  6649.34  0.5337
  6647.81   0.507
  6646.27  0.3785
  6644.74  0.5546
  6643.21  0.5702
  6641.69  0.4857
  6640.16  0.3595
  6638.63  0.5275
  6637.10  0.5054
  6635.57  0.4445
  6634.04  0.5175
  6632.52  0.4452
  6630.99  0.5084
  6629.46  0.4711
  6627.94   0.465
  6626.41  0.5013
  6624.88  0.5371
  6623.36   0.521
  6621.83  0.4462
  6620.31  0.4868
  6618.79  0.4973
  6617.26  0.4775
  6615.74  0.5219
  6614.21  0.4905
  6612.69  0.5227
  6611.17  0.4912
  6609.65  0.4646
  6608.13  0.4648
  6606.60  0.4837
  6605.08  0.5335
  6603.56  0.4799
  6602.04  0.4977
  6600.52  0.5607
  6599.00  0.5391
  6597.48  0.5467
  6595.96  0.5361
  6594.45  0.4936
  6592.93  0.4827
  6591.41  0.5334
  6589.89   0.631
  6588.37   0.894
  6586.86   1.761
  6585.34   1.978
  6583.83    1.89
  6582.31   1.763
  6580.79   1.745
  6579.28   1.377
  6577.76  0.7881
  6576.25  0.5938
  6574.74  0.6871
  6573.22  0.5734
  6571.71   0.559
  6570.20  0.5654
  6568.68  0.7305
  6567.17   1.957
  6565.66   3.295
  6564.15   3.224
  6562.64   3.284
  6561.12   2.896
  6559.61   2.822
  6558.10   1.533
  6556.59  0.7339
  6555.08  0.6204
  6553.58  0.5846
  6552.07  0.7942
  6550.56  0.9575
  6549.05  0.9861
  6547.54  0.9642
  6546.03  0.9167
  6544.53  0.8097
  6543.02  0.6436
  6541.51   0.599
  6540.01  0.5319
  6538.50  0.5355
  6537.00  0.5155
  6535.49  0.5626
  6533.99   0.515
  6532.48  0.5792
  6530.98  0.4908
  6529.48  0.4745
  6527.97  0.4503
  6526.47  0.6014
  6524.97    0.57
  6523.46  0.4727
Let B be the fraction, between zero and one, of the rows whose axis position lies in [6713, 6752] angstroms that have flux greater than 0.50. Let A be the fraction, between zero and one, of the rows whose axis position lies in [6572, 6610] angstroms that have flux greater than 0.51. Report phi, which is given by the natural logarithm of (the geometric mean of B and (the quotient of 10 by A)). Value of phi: 1.25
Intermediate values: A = 0.720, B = 0.88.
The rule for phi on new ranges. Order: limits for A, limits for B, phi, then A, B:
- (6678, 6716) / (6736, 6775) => 1.19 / 0.520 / 0.56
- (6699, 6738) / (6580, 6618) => 0.96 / 0.880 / 0.60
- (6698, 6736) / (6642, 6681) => 0.96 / 0.880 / 0.60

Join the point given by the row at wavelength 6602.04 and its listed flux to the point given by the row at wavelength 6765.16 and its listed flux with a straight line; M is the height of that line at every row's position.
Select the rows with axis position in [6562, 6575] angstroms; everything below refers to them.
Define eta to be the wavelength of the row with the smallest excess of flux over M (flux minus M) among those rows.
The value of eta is 6571.71 angstroms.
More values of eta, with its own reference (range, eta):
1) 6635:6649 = 6640.16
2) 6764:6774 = 6766.72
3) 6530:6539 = 6530.98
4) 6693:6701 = 6693.89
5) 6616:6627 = 6621.83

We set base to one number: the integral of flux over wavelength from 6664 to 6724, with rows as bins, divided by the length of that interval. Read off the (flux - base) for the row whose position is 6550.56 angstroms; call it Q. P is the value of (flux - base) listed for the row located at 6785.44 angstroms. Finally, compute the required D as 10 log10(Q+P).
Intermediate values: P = -0.07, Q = 0.38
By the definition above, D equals -5.1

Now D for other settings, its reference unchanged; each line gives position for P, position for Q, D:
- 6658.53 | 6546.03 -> -5.8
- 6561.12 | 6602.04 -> 3.5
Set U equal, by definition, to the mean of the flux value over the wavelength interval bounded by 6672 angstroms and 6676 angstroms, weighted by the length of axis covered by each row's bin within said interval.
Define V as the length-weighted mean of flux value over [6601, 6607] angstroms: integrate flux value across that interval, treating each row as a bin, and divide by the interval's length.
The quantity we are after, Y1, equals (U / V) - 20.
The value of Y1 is -18.8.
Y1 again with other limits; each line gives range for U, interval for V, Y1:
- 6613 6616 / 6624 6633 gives -19.0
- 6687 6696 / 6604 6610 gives -19.0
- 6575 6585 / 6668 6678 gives -17.4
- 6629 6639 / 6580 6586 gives -19.7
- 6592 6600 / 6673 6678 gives -19.0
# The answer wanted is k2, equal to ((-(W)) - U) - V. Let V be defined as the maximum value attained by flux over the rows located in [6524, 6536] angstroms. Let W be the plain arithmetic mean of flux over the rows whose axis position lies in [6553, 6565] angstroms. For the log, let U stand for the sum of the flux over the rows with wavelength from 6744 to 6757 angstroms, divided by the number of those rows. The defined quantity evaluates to -3.1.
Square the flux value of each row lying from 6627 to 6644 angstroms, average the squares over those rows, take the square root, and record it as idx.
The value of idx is 0.48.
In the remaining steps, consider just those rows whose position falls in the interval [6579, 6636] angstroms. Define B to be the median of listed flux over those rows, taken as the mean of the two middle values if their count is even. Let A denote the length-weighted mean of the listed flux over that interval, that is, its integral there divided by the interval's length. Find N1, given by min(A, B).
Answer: 0.51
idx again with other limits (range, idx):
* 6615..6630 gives 0.49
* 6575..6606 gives 1.08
